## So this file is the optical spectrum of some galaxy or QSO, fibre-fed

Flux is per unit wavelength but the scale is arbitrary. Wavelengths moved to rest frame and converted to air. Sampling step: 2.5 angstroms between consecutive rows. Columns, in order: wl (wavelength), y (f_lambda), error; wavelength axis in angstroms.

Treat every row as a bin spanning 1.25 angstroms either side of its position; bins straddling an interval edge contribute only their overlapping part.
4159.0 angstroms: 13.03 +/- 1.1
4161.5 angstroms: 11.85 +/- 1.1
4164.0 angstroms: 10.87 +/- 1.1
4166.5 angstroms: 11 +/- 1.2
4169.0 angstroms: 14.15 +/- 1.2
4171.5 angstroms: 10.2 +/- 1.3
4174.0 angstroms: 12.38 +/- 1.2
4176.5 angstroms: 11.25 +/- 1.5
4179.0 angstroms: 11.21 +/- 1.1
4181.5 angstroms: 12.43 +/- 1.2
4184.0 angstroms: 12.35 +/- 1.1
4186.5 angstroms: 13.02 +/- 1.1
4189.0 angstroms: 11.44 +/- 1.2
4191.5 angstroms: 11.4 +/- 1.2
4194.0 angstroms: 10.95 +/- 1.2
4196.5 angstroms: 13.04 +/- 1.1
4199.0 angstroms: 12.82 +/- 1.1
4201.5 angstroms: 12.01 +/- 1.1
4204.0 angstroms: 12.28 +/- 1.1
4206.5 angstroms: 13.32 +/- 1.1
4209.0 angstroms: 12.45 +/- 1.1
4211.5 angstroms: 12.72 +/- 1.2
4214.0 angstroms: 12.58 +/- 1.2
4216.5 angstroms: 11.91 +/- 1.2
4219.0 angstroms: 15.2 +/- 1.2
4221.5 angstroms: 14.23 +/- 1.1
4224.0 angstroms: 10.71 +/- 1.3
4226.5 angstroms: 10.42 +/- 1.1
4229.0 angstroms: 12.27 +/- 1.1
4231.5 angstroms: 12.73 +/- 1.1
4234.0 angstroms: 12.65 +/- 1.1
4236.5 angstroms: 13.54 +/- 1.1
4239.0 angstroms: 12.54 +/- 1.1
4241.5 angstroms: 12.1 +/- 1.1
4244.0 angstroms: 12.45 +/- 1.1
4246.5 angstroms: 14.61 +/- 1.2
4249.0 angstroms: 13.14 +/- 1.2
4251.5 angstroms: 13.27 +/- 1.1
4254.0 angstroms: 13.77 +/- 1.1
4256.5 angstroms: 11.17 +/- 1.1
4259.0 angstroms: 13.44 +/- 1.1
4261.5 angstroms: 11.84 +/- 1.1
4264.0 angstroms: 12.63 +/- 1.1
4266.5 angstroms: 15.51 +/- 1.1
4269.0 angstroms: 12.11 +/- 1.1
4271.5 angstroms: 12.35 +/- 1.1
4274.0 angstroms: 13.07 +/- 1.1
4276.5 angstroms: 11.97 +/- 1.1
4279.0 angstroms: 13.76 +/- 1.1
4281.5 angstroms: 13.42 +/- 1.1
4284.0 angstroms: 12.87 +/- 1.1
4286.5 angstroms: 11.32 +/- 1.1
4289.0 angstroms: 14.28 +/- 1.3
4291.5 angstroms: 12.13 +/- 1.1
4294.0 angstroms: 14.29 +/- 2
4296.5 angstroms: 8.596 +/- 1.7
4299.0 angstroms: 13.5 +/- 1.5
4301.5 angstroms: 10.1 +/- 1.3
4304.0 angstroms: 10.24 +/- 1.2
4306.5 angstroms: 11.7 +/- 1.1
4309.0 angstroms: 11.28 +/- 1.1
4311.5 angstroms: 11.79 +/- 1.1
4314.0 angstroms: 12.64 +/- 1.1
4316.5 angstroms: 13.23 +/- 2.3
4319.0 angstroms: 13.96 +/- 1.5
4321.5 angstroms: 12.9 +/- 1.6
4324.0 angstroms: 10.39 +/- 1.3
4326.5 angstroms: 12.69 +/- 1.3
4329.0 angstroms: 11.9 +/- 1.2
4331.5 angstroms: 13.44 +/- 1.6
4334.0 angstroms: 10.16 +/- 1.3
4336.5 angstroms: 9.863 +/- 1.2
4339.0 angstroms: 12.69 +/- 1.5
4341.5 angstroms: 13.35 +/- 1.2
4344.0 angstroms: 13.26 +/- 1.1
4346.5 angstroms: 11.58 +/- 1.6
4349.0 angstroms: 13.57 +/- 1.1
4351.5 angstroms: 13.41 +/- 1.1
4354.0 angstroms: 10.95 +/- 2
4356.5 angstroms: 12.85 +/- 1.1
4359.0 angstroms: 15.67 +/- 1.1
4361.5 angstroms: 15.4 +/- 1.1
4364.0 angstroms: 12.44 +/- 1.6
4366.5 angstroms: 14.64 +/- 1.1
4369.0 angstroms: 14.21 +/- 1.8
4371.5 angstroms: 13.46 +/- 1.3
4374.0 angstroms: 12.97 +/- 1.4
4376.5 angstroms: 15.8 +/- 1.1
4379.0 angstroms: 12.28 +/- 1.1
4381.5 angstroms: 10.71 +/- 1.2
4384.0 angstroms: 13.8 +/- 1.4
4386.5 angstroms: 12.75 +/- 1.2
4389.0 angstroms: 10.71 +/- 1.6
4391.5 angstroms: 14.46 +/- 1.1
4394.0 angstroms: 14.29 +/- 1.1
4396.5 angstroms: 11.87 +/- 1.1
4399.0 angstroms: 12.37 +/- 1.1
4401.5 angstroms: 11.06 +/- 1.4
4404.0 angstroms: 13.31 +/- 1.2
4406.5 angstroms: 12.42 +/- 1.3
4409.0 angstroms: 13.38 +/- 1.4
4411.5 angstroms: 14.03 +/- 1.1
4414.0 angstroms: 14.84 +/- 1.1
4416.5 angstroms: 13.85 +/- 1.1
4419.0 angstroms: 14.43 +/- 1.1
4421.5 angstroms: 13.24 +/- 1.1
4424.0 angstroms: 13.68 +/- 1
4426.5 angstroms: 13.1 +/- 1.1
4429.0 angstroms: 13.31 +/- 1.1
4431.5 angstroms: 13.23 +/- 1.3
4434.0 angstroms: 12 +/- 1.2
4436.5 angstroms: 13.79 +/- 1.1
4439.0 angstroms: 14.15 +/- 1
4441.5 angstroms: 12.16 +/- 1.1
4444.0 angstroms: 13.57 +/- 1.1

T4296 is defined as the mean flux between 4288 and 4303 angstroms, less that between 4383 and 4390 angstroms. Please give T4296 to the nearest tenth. -0.3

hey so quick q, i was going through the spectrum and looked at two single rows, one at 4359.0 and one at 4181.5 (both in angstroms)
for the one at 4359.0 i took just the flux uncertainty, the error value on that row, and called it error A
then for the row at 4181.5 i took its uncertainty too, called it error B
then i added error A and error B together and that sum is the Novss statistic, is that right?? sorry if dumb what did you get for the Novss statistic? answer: 2.30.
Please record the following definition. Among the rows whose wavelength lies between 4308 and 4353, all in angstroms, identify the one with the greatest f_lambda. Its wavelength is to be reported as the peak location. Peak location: 4319.0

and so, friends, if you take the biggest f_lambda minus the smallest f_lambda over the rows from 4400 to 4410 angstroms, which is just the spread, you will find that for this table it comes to 2.3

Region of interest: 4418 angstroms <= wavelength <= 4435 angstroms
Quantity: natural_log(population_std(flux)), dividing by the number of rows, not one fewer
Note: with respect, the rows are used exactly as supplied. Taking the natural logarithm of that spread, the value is -0.4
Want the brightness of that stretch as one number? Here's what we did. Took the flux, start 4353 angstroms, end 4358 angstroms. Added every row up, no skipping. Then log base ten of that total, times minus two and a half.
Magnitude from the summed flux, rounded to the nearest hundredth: -3.44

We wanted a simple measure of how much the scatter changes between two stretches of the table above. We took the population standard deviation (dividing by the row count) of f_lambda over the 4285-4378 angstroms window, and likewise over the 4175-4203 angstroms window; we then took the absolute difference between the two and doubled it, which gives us 1.8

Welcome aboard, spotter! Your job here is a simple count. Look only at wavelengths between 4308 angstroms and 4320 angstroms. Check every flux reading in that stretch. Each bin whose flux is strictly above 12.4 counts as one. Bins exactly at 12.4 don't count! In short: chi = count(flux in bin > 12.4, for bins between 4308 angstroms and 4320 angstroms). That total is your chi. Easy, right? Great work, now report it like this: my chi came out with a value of 3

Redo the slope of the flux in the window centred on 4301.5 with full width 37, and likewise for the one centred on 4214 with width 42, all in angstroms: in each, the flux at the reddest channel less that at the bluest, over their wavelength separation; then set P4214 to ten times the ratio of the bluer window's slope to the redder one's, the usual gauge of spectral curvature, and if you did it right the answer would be 14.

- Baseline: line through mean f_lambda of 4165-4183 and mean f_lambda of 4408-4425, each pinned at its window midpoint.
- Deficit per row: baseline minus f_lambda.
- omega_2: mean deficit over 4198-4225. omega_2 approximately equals -0.6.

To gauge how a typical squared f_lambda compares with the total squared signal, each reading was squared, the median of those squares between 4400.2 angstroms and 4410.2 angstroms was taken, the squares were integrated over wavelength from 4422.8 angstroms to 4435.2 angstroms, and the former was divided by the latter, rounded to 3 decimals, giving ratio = 0.078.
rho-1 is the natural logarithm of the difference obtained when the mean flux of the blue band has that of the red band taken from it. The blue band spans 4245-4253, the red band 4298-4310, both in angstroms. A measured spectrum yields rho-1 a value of 0.8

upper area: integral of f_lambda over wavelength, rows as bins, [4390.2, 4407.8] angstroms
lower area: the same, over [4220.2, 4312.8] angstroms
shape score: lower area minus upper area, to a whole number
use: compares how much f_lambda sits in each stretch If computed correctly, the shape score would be 930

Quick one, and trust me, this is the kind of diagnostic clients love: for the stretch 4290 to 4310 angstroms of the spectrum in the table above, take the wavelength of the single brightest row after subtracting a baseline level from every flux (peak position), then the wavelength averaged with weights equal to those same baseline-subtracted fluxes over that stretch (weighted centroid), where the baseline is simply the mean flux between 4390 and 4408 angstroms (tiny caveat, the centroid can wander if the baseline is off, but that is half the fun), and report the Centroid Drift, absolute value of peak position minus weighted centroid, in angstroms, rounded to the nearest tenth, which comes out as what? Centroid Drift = 8.3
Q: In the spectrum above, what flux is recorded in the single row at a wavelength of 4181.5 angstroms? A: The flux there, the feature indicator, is 12.43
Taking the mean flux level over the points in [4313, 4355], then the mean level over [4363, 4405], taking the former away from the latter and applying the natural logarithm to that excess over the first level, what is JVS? -0.4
